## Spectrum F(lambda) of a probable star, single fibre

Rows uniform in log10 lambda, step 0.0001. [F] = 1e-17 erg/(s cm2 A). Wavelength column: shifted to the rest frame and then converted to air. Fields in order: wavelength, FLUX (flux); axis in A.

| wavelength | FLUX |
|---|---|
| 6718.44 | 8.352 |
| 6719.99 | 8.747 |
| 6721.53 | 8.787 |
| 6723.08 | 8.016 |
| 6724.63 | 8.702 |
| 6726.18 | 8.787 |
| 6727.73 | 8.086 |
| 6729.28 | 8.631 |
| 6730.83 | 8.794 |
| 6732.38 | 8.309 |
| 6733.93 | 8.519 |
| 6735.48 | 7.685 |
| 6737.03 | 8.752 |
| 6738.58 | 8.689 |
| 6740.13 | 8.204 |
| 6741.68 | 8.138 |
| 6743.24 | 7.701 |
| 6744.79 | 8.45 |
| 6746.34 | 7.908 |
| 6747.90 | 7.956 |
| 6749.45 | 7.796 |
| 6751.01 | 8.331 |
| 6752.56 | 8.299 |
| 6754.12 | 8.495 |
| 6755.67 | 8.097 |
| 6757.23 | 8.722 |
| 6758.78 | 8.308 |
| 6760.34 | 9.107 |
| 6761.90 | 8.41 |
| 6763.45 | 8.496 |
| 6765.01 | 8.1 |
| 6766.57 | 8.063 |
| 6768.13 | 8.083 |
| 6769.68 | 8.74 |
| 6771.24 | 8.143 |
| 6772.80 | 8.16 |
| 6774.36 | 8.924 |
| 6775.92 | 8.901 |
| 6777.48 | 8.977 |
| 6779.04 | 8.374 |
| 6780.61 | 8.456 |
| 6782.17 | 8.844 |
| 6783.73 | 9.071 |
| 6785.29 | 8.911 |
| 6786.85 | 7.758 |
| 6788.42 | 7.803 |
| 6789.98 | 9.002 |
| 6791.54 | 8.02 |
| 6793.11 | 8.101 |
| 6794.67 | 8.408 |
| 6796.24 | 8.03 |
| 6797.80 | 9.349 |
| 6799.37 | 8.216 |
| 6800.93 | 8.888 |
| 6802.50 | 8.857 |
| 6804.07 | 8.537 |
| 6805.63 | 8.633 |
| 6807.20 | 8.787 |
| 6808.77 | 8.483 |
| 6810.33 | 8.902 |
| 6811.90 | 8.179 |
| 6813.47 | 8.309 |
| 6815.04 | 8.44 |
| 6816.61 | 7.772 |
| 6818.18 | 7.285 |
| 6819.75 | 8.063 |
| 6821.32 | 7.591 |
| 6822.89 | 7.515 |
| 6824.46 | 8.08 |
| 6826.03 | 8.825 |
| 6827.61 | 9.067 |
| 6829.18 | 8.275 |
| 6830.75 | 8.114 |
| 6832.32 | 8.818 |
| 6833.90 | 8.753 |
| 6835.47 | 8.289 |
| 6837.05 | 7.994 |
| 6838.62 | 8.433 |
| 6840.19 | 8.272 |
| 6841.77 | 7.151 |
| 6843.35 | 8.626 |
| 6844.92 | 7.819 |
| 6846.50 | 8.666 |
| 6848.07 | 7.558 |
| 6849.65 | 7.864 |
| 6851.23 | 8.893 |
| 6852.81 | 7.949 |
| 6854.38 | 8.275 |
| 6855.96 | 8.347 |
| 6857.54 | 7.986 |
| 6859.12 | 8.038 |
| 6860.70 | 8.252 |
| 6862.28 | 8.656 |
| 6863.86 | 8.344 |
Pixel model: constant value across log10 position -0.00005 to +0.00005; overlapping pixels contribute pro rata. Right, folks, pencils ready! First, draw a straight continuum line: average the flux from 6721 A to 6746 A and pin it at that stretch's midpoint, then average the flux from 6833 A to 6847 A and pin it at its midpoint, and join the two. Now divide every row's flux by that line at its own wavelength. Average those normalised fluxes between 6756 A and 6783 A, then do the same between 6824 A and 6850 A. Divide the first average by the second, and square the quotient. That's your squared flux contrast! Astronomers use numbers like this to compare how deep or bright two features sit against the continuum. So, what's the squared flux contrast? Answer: 1.03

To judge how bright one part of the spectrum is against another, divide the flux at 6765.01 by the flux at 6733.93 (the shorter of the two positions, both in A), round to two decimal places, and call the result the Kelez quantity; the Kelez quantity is 0.95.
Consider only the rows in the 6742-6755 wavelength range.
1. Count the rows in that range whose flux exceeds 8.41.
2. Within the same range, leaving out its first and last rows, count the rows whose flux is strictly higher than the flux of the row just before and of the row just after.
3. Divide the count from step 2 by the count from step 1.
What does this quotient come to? 1.5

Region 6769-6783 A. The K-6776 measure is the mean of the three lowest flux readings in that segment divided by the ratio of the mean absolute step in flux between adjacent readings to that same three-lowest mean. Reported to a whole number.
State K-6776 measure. 212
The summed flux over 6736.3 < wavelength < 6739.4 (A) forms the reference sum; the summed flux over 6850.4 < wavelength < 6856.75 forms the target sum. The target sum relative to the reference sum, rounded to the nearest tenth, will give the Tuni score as 1.9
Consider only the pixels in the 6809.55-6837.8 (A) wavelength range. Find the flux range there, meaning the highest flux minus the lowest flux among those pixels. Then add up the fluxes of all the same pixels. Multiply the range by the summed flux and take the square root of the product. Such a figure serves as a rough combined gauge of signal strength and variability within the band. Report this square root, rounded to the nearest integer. 16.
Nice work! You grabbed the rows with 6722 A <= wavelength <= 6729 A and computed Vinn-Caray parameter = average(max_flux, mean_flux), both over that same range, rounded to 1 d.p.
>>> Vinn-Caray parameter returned 8.6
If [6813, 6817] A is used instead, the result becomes 8.3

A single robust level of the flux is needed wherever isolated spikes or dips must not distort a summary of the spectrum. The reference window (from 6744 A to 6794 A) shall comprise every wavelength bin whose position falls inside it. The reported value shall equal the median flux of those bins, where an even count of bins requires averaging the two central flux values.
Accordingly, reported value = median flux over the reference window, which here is 8.35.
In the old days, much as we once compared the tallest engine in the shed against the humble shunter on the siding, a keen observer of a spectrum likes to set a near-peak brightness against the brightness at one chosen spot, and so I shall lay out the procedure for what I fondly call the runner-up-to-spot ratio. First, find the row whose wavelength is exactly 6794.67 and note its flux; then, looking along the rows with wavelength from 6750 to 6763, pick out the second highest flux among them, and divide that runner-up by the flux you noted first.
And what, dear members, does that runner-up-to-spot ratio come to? 1.04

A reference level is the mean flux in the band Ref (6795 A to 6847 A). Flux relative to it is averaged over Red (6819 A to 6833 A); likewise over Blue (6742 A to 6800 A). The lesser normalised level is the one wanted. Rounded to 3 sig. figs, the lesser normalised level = 0.991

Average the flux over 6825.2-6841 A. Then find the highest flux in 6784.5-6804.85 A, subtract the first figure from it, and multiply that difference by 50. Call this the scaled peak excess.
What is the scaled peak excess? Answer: 43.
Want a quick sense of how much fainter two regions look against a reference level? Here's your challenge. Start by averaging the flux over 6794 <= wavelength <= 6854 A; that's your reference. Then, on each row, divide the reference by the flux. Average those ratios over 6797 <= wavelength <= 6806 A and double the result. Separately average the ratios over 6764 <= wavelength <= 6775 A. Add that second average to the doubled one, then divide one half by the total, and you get 0.172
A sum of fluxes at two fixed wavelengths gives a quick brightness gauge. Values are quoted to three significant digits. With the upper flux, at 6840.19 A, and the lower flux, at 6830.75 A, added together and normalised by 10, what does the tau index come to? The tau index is 1.64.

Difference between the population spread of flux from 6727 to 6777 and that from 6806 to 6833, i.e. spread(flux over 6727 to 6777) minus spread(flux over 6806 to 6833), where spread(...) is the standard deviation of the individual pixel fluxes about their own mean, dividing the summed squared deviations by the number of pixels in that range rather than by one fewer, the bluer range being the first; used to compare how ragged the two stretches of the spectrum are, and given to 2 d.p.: -0.15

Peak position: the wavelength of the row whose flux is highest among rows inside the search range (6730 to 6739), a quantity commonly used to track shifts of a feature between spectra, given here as 6730.83 A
